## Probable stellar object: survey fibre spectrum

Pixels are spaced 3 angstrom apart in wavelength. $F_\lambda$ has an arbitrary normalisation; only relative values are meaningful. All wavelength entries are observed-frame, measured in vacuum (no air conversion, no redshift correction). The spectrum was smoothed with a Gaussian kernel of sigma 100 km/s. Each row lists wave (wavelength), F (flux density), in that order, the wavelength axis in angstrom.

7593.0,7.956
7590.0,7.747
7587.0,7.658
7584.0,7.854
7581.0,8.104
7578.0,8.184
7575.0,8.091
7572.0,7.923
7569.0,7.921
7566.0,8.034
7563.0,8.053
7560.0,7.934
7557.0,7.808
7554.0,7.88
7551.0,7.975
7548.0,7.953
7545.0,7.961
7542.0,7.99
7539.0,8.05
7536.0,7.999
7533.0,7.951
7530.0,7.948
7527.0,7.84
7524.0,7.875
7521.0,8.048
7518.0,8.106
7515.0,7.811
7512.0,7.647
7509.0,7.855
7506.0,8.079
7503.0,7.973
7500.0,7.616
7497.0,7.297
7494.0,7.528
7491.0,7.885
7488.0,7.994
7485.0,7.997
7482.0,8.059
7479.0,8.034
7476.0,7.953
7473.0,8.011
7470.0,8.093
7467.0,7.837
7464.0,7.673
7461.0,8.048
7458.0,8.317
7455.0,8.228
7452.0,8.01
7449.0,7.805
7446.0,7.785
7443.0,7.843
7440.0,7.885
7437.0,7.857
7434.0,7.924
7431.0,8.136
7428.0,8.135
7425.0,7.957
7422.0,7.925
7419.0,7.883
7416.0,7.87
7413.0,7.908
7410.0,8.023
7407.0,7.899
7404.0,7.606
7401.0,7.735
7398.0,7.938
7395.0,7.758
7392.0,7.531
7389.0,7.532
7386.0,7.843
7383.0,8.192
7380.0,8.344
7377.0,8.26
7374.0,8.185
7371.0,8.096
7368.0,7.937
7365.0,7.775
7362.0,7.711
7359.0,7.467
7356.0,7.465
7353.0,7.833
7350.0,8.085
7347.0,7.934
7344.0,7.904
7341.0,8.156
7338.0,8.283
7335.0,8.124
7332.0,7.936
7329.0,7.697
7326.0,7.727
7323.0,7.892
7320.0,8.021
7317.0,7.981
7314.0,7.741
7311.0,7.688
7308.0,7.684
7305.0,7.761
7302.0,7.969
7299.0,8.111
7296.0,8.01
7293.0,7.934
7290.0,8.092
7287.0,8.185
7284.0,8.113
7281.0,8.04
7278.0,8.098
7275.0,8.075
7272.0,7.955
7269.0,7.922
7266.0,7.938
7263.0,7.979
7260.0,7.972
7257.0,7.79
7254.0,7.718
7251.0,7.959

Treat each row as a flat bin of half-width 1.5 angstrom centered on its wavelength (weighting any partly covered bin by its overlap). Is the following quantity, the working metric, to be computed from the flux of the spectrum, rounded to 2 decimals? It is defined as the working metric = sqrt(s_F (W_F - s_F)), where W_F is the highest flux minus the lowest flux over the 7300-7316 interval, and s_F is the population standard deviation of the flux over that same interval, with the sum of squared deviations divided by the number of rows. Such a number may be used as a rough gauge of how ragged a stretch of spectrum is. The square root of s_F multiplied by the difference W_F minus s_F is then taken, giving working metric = 0.14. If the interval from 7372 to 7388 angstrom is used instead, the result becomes 0.24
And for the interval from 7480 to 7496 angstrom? 0.25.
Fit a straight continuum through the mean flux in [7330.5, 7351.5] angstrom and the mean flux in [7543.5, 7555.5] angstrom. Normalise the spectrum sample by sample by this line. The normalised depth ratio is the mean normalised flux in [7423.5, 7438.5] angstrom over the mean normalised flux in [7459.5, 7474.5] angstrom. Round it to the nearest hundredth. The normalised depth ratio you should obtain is 1.01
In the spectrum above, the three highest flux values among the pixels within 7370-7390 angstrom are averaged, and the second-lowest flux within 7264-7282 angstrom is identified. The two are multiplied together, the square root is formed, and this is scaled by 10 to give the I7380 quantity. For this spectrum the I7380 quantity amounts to 81.0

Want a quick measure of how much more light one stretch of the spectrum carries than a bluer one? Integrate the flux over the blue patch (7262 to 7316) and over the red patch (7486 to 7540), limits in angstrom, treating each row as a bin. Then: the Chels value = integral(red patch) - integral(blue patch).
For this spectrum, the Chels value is -5.4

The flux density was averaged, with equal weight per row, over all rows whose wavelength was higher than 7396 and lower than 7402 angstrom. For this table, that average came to 7.84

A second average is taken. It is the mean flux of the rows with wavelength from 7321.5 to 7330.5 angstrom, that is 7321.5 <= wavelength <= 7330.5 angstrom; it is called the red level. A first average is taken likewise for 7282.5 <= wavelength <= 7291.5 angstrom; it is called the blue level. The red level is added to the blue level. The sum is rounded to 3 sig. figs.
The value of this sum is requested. 15.9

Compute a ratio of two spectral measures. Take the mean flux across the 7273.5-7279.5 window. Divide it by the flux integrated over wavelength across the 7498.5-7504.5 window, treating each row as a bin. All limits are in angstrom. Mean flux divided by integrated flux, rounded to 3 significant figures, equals 0.173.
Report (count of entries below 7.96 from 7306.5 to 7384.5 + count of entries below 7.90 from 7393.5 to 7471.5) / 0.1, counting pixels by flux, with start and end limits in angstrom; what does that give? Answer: 280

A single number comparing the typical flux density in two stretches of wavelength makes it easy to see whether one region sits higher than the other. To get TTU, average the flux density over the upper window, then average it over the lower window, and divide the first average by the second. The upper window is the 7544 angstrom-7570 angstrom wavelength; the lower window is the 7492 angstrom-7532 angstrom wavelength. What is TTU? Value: 1.02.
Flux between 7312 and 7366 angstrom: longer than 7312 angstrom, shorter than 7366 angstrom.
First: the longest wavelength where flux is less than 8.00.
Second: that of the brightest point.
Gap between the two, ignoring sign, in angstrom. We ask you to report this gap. 27 angstrom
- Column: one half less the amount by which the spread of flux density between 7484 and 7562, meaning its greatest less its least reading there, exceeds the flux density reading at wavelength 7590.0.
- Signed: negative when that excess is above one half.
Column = 7.44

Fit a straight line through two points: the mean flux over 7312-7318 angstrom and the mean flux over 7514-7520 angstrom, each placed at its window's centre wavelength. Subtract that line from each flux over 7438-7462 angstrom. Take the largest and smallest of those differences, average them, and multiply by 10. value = 1.2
